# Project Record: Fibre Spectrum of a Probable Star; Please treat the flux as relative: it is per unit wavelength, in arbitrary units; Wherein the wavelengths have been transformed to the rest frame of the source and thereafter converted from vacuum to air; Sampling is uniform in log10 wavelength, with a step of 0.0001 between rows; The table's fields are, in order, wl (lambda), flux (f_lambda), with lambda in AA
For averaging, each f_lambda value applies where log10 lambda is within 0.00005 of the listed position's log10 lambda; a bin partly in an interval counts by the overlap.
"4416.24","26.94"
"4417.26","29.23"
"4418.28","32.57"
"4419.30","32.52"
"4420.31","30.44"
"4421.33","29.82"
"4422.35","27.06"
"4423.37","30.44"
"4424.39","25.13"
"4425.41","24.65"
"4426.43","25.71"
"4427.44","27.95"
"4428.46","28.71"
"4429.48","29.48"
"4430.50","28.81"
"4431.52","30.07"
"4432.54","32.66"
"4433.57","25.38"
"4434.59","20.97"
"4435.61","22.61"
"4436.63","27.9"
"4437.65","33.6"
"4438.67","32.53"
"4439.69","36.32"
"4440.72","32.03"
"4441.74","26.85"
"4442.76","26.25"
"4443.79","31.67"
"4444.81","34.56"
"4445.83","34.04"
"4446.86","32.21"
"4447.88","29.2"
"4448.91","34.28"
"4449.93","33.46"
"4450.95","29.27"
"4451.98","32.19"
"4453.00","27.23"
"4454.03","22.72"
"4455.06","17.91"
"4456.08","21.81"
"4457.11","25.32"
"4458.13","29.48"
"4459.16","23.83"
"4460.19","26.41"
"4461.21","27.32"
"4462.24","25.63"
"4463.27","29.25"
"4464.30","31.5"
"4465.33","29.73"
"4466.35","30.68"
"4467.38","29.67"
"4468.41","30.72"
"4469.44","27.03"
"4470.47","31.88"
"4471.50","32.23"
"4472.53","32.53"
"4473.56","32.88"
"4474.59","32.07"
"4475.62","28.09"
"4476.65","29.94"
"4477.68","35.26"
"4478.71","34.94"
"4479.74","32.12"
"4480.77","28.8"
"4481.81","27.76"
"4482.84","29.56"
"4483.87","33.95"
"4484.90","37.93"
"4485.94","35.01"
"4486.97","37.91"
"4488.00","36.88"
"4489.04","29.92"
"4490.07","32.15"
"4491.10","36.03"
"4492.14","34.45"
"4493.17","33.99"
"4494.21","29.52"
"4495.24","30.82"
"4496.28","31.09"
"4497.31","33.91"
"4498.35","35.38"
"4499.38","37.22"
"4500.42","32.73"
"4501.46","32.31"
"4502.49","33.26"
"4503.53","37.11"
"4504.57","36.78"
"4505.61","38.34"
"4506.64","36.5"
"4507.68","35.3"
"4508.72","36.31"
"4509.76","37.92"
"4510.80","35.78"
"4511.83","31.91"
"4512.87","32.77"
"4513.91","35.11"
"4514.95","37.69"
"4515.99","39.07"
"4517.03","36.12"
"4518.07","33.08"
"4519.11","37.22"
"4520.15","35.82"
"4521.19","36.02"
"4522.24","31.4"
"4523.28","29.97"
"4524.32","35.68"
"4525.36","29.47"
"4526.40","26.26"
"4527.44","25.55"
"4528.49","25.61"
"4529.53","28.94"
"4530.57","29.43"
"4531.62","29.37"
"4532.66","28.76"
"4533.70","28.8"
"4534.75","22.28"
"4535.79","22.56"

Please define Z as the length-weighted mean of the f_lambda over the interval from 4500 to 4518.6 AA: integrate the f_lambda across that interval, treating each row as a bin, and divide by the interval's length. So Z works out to 35.5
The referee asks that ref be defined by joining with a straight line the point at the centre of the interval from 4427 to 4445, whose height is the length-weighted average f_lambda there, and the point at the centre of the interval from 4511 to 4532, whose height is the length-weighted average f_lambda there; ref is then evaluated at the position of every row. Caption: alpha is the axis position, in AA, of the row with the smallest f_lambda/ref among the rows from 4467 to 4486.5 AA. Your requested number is 4469.44 AA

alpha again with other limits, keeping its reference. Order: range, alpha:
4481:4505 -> 4481.81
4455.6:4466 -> 4456.08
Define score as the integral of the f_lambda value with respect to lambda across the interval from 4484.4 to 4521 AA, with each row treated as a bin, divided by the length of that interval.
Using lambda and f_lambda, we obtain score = 35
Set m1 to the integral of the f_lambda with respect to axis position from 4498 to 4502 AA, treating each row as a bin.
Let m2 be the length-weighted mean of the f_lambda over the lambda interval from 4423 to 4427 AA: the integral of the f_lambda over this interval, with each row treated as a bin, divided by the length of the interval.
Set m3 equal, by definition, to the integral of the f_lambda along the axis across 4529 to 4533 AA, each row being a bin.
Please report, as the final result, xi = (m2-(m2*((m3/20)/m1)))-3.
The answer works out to 22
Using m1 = 138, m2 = 26.4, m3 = 117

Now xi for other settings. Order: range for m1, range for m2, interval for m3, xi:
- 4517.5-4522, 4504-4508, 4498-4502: 32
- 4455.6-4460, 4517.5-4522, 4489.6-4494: 30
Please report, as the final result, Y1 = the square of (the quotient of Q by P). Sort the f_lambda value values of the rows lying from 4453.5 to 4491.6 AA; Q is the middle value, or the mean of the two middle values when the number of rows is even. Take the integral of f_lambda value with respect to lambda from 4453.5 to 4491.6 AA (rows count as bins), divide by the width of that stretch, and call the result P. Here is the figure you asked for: 0.98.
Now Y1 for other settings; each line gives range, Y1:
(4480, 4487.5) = 1.06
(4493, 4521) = 1.02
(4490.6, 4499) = 1.04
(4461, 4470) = 1.04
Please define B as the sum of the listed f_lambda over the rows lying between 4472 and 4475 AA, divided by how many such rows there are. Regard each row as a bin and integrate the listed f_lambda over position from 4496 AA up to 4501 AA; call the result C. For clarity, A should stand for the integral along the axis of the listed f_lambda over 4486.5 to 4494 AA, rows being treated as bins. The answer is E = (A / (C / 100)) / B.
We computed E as 4.6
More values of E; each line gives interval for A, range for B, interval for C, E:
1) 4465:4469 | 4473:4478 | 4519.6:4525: 2.1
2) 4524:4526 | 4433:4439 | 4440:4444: 2.0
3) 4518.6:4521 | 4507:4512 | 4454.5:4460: 1.9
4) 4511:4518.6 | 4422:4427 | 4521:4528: 4.7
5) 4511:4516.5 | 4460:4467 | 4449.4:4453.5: 5.4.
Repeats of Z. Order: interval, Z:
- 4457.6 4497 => 31.3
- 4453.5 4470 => 26.8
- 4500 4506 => 35.0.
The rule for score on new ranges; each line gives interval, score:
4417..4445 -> 29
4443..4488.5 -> 30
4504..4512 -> 36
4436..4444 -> 31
